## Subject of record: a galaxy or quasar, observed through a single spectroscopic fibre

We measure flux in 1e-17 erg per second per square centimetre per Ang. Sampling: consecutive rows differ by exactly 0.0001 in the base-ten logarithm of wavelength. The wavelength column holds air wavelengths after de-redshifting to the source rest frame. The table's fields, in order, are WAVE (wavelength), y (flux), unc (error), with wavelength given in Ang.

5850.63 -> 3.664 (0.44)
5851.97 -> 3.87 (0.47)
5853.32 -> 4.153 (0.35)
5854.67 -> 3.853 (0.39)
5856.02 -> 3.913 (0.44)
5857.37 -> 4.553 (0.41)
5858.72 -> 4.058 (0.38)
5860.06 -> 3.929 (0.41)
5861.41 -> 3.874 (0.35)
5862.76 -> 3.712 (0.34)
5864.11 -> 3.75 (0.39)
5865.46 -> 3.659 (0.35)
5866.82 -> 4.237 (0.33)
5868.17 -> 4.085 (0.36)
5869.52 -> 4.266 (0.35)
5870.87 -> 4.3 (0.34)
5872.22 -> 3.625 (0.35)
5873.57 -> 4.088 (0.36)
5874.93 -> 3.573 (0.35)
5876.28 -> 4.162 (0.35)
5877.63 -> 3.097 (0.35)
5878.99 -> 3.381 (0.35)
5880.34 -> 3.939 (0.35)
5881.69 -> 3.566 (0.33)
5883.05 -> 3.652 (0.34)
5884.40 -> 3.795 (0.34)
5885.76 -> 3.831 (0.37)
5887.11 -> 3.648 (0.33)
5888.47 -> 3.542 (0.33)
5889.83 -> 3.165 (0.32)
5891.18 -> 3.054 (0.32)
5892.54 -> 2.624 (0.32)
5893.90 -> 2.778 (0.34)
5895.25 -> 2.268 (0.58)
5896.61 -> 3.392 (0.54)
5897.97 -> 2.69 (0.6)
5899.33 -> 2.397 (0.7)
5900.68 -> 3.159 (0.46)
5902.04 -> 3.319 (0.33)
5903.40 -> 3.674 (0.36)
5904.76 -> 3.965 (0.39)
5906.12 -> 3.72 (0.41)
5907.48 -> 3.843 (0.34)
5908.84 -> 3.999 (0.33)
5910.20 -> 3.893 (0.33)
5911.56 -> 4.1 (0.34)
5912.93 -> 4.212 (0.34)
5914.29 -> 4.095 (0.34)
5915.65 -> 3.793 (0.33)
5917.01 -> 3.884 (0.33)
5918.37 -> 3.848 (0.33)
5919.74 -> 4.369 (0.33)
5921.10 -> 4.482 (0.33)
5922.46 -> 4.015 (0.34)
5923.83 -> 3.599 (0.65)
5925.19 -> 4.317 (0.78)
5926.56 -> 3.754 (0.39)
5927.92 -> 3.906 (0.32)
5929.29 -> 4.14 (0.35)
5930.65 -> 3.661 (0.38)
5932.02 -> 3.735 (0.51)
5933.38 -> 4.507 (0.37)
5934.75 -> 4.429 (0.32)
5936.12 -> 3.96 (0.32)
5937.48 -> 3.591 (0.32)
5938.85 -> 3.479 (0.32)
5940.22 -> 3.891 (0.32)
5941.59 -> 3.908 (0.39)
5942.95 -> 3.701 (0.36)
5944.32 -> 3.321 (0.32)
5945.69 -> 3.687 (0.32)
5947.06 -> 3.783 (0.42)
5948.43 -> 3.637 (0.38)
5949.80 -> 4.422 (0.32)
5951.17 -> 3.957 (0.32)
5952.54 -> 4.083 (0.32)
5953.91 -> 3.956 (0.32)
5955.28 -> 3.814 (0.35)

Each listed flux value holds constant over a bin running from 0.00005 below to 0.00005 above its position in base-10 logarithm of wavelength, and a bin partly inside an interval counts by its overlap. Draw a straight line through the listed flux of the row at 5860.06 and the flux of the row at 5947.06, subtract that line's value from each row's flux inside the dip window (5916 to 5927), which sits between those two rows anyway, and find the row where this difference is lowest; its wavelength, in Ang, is 5923.83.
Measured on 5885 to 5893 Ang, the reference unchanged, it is 5892.54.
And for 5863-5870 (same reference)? 5865.46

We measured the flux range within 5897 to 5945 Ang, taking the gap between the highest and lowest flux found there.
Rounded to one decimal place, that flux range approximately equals 2.1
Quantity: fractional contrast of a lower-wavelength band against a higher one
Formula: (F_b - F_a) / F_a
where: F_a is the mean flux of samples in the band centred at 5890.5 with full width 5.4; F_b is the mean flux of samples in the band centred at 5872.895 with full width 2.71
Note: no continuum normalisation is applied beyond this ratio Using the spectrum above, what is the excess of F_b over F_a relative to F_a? 0.25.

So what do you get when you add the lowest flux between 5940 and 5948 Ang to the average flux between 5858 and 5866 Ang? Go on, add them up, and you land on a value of 7.2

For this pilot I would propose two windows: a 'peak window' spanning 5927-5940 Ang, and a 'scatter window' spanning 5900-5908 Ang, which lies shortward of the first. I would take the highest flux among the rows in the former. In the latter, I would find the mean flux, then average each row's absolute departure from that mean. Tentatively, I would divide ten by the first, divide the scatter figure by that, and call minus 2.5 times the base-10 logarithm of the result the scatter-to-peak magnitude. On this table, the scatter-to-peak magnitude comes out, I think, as 2.4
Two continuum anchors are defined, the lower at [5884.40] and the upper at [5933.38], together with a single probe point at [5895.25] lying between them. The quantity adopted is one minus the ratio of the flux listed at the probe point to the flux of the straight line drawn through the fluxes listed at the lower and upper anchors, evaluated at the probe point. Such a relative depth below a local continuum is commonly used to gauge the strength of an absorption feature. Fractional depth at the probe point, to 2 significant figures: 0.43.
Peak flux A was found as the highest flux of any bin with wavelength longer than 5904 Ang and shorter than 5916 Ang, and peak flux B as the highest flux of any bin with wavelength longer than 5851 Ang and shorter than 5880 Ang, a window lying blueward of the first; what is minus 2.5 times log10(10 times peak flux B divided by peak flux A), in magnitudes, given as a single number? -2.58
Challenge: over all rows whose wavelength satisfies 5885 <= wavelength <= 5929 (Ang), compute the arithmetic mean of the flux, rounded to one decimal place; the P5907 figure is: 3.6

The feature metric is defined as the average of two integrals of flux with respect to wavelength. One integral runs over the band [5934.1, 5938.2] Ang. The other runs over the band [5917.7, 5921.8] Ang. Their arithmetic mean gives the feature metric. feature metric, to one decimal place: 16.8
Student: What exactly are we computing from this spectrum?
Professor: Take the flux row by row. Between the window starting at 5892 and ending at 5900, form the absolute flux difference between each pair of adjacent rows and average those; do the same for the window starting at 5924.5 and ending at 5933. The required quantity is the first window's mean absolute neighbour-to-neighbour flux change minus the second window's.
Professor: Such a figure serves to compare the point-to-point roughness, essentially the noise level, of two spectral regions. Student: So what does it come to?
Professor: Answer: 0.26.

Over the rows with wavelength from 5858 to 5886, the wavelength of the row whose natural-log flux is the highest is 5870.87 Ang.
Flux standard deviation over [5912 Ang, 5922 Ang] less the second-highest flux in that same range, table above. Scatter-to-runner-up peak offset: -4.1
